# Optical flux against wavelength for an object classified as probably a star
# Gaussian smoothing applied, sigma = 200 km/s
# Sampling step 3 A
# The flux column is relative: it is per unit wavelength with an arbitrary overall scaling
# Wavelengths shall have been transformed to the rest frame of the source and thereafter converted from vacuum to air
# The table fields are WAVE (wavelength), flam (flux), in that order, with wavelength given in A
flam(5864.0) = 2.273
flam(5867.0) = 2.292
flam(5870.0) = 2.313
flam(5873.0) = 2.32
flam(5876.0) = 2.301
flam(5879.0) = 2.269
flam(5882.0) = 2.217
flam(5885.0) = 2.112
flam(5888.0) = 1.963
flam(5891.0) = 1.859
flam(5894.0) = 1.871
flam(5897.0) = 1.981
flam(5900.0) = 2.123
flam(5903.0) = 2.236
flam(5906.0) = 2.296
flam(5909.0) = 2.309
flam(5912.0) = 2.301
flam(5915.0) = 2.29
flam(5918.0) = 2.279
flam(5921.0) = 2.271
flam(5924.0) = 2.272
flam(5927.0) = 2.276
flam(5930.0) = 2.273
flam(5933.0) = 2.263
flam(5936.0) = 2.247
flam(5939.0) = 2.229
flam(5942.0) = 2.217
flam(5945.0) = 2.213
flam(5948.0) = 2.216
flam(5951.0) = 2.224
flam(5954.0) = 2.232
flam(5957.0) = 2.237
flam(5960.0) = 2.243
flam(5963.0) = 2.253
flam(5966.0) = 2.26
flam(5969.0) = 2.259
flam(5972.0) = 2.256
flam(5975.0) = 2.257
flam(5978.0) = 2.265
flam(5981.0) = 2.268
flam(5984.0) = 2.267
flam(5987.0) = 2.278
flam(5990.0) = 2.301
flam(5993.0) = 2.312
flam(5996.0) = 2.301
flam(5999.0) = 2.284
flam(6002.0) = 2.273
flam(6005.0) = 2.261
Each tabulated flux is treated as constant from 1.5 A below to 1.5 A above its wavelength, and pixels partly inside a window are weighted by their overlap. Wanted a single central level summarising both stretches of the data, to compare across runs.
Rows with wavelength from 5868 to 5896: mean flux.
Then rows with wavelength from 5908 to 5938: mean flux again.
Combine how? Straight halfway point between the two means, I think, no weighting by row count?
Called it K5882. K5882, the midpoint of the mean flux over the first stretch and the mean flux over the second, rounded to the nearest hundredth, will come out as 2.21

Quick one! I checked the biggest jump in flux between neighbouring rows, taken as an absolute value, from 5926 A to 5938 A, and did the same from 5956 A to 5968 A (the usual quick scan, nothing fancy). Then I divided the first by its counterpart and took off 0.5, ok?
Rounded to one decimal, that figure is 1.1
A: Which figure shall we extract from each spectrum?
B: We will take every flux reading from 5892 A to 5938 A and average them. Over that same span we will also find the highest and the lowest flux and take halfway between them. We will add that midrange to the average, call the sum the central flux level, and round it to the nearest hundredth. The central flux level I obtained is 4.31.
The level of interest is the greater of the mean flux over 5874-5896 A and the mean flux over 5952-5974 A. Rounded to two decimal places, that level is 2.25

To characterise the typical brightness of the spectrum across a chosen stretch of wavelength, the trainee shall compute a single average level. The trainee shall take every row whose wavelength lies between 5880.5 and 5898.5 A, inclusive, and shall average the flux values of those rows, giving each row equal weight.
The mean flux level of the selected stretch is 2.00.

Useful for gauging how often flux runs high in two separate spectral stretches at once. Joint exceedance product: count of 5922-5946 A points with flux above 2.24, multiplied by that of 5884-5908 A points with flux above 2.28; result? 5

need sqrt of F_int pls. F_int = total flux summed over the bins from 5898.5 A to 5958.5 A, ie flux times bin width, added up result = 11.6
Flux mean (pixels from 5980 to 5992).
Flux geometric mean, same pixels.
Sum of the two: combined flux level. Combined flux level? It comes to 4.56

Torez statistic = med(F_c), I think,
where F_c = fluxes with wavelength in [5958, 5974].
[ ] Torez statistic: 2.26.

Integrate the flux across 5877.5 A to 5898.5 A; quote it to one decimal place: 42.8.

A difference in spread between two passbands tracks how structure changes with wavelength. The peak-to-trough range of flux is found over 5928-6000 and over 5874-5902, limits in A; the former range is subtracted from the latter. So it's 0.34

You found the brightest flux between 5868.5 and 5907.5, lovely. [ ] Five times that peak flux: 11.6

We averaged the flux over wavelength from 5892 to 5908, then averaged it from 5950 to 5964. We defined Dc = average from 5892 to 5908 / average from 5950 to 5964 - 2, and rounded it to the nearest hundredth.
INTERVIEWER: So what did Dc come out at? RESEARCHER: -1.06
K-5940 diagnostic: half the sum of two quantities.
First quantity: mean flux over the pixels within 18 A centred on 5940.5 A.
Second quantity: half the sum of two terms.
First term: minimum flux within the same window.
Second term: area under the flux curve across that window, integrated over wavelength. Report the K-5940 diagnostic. 11.7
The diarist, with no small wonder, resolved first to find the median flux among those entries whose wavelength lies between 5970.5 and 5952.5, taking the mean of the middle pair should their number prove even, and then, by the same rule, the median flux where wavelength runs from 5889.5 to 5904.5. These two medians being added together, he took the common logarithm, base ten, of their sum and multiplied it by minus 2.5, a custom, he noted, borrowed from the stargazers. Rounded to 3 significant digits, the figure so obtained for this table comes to -1.57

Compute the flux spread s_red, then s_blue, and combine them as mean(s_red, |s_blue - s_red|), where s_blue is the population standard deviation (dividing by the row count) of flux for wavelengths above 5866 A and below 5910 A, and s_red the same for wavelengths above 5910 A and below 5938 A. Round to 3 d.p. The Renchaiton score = 0.081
